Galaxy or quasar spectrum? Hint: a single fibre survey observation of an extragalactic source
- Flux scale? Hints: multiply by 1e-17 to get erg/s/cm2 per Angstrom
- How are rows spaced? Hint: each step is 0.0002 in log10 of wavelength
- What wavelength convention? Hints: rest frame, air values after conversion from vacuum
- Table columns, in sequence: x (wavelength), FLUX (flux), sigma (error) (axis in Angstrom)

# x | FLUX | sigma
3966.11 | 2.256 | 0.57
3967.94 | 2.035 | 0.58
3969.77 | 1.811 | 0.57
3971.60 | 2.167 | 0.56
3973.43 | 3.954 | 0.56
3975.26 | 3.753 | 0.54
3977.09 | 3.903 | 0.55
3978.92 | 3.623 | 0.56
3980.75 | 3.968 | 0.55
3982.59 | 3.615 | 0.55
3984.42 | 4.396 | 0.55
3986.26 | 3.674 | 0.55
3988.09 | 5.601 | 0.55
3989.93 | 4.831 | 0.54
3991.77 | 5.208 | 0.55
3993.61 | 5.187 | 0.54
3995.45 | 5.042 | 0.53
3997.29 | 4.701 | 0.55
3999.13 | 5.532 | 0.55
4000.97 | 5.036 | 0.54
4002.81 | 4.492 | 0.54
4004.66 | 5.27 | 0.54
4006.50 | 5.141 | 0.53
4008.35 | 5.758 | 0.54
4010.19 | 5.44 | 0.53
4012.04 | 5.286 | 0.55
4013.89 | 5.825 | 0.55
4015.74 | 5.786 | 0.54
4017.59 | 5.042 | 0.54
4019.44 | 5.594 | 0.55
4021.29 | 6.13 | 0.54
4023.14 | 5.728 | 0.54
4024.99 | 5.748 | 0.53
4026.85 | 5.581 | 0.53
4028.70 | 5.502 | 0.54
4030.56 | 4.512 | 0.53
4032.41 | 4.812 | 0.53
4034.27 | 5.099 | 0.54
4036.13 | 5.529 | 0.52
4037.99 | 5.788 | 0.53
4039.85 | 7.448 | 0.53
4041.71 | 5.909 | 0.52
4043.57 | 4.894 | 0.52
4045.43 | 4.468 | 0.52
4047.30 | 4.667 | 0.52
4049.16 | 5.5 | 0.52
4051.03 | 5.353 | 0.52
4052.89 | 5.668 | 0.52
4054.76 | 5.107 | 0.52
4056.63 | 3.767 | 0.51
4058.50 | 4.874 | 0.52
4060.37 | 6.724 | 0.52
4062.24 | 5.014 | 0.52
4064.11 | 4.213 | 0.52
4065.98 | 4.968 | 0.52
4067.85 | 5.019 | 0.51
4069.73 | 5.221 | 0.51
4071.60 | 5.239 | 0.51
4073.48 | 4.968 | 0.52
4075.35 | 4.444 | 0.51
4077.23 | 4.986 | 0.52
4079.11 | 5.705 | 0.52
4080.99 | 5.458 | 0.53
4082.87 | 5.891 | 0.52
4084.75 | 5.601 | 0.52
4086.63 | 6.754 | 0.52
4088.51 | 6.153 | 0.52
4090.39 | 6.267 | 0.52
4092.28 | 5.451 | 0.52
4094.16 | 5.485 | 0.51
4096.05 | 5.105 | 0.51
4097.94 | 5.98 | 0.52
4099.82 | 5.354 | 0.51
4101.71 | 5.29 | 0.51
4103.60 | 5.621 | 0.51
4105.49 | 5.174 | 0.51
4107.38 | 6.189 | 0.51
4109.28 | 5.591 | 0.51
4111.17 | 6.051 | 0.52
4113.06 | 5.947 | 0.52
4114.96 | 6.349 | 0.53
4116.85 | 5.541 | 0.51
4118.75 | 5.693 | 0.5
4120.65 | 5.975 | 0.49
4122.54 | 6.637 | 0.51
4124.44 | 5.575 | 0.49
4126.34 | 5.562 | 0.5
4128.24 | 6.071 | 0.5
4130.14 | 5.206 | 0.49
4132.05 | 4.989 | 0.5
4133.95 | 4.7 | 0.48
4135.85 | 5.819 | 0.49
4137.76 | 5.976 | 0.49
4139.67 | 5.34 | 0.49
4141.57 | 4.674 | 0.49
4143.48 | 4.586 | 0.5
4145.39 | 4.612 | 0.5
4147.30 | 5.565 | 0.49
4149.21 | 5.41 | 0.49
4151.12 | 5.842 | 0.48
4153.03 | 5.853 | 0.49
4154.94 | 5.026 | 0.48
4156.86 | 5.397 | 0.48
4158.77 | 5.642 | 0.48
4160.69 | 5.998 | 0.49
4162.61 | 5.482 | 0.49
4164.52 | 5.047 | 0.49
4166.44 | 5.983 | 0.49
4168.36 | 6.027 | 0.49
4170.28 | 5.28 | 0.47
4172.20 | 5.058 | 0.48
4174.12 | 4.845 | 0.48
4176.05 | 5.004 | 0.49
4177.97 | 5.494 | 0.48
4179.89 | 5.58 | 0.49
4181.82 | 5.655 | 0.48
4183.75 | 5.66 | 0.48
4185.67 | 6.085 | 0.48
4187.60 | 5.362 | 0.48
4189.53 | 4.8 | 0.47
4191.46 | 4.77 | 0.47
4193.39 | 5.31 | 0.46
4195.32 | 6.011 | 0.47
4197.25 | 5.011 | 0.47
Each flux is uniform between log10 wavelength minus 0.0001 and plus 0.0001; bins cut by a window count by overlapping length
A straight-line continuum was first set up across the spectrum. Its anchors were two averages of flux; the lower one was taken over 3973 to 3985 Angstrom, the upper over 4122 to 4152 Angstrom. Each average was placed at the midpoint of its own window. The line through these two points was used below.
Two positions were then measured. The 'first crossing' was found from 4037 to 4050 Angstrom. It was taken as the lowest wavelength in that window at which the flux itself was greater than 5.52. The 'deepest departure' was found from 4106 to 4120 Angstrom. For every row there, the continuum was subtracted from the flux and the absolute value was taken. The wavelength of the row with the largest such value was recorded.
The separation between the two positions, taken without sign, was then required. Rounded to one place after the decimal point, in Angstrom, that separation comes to 77.0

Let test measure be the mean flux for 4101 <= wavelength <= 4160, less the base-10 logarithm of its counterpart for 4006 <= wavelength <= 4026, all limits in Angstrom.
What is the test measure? 4.80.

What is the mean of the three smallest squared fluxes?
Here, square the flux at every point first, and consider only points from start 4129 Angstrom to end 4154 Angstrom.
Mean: 21.4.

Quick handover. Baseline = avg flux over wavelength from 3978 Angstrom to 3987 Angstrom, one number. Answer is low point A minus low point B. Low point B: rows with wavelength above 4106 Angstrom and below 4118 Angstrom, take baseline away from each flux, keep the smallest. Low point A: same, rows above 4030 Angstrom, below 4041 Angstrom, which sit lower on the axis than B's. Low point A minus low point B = -1.0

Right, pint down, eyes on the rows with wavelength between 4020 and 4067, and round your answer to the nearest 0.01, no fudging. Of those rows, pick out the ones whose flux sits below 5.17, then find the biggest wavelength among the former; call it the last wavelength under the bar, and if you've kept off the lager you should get 4065.98 Angstrom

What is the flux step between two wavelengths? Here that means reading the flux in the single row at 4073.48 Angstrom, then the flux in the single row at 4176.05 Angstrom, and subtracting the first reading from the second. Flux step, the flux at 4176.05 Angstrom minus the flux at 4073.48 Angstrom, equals 0.04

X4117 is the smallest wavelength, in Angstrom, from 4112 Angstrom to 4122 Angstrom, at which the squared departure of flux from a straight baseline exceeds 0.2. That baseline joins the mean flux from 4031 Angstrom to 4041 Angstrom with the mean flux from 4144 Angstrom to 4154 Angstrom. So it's 4114.96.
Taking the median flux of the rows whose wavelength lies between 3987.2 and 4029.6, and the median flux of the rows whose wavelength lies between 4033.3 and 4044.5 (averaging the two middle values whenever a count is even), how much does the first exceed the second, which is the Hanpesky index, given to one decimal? -0.2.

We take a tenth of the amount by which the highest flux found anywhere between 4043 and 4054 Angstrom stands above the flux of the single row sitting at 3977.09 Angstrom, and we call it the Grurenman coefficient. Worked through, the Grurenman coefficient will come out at 0.18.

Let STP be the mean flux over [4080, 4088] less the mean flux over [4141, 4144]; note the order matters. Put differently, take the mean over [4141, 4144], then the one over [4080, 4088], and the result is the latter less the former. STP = 1.3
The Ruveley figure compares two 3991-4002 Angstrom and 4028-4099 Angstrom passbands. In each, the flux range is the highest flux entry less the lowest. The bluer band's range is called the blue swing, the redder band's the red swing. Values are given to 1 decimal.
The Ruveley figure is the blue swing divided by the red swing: 0.2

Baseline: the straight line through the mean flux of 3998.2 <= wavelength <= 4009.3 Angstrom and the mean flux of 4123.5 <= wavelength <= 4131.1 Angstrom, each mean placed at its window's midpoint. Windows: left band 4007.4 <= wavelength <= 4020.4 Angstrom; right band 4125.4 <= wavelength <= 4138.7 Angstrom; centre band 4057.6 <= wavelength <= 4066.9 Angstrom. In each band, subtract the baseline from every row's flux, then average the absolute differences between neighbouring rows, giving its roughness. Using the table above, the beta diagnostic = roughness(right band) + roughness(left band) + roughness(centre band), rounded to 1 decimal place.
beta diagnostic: 2.2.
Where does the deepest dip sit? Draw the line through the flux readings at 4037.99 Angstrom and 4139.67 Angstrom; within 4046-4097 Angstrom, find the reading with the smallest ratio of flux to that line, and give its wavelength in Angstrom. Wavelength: 4056.63 Angstrom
